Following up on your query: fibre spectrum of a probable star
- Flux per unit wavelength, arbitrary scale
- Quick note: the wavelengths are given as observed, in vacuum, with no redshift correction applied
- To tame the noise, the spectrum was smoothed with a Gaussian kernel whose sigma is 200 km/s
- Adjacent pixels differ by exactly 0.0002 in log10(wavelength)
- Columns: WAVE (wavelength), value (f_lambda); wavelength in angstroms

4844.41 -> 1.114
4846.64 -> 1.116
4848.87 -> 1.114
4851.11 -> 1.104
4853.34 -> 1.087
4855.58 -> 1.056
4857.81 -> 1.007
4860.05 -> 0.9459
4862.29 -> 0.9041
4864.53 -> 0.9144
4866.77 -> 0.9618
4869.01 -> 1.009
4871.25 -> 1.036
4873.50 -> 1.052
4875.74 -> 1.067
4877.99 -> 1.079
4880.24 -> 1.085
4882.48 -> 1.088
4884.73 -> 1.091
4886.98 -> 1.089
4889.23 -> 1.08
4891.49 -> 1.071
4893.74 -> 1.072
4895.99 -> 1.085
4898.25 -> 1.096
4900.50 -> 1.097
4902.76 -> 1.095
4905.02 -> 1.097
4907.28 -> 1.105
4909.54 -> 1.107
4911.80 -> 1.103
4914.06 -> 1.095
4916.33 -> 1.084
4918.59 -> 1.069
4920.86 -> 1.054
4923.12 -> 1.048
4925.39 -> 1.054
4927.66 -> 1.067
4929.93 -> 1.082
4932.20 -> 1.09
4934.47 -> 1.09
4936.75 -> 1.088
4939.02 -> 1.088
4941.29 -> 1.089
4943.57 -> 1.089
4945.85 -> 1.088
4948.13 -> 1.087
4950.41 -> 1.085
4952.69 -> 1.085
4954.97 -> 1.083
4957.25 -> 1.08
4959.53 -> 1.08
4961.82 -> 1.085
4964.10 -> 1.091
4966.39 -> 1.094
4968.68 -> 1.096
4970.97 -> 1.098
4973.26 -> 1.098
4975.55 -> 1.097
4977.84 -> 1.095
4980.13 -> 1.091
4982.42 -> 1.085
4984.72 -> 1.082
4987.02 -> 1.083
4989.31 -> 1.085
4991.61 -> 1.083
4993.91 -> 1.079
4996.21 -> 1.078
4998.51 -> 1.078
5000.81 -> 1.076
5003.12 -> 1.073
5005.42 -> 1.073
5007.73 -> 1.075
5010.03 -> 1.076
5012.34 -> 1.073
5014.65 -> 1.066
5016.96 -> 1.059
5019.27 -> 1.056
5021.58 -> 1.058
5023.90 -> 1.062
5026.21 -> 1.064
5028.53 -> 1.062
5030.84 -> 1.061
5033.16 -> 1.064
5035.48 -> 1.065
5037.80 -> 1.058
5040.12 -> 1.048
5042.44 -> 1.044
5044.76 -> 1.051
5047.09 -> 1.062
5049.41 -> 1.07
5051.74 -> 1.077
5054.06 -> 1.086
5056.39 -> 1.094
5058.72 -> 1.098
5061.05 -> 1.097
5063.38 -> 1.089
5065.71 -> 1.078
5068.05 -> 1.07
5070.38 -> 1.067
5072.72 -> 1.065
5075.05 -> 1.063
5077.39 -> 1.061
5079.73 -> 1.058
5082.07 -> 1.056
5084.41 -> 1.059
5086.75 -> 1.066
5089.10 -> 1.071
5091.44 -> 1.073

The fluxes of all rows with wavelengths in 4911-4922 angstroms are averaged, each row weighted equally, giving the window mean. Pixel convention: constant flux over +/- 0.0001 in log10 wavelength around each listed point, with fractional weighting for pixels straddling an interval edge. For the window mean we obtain 1.08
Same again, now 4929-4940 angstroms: 1.09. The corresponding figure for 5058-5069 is 1.09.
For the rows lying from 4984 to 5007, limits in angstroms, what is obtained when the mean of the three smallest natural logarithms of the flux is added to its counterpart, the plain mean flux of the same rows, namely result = 1.15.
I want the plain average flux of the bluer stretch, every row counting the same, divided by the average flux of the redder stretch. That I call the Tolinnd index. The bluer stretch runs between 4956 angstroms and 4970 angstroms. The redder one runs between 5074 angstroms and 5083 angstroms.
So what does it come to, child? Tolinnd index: 1.027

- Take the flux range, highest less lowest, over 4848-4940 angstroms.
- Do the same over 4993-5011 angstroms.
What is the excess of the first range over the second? 0.20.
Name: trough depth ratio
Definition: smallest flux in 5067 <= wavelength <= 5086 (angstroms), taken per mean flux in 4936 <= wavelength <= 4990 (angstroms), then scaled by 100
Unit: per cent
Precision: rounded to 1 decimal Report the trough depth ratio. 97.0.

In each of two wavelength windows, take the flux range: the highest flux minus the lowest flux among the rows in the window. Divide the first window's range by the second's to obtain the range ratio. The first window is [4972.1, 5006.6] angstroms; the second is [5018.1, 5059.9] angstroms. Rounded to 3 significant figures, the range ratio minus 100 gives -99.5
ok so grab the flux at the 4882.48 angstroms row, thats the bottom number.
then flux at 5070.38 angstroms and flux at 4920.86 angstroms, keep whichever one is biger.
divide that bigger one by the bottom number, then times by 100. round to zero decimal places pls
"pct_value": 98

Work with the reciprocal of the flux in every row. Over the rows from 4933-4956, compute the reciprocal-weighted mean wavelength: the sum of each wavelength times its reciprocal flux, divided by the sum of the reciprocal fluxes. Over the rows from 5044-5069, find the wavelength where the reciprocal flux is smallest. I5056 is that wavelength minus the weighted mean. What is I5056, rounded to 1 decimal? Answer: 114.0 angstroms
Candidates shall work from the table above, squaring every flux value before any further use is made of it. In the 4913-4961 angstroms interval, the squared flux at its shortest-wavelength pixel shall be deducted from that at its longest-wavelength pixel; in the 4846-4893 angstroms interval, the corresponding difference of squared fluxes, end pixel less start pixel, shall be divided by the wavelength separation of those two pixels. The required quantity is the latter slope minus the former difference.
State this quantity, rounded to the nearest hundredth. 0.03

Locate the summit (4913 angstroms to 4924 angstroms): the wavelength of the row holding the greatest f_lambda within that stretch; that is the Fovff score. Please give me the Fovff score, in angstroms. 4914.06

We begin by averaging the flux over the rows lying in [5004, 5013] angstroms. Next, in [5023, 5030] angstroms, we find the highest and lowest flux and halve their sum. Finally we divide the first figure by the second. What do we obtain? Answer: 1.01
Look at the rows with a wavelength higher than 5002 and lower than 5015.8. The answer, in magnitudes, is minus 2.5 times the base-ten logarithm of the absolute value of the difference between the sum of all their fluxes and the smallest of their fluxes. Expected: -1.82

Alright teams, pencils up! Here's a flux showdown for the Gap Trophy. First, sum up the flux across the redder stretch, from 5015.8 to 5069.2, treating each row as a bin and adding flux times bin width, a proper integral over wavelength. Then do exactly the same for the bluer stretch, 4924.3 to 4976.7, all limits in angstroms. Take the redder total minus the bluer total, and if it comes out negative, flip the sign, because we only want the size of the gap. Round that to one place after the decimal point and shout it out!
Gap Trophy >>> 0.1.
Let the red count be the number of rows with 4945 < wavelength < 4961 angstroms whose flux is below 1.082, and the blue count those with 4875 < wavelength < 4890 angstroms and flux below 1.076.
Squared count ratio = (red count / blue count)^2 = 4.0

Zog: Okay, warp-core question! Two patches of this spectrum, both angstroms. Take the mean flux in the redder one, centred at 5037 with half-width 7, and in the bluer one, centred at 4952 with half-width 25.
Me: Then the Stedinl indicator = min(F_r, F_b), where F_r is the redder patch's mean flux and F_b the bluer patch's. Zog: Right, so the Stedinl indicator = 1.06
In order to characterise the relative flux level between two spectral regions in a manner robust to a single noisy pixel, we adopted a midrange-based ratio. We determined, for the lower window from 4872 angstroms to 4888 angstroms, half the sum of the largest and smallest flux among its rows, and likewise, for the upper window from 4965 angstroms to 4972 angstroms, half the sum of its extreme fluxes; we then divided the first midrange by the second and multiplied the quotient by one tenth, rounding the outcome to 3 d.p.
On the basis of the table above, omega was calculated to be 0.098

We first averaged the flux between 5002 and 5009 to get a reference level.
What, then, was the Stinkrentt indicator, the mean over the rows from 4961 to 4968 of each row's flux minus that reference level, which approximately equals 0.016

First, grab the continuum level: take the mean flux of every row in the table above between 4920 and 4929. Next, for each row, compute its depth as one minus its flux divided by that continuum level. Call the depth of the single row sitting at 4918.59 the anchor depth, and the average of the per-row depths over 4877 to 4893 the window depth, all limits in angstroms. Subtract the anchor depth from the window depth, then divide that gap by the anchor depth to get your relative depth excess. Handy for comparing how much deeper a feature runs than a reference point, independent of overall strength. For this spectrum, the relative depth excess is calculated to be 1.1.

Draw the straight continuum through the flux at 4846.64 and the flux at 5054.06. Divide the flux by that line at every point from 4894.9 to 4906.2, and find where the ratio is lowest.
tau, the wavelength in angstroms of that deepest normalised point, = 4895.99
